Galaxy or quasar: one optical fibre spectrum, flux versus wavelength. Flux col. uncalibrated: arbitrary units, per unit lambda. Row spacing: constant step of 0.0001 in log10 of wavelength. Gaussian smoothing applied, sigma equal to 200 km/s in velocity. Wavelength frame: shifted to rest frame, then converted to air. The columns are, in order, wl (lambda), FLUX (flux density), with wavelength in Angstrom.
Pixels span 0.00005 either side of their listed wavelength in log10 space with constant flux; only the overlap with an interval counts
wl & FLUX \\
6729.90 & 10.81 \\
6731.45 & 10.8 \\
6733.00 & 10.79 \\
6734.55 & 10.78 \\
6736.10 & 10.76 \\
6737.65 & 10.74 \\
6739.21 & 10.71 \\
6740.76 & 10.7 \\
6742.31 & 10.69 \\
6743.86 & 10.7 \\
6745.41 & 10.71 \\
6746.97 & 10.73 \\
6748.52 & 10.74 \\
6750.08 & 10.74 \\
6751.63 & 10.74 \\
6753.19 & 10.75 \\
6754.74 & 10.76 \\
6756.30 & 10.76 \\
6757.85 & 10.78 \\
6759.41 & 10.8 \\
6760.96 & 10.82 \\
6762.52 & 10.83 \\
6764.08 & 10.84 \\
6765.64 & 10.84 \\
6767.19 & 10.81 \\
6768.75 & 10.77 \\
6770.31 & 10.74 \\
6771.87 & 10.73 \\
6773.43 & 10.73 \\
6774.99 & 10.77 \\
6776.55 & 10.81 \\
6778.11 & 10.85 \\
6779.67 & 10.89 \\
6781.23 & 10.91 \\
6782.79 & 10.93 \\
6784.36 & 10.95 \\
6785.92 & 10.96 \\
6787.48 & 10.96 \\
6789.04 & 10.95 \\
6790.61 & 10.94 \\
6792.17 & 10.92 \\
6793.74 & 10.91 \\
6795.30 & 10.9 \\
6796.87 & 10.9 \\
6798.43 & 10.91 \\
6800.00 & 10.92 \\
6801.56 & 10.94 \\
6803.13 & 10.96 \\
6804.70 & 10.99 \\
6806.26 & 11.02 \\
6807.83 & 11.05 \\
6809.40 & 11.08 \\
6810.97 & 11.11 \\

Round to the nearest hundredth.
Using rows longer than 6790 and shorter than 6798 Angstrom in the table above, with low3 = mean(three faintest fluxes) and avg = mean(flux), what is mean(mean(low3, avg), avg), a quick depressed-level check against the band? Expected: 10.91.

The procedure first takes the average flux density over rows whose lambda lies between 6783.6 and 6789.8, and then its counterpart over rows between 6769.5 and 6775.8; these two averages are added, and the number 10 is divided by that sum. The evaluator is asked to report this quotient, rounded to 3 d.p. 0.461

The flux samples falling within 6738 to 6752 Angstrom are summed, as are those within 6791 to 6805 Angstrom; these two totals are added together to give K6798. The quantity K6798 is 194.8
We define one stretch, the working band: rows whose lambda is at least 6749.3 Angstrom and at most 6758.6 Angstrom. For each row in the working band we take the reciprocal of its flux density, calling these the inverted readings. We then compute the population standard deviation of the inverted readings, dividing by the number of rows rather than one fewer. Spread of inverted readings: 0.0001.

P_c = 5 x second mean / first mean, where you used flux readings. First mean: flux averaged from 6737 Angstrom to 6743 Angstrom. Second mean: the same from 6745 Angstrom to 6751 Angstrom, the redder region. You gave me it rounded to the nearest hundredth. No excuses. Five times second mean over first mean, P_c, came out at 5.01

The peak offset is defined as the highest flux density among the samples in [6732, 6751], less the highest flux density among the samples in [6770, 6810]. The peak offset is -0.290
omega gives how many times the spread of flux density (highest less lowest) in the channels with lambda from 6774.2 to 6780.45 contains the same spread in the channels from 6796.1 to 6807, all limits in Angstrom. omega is 1.0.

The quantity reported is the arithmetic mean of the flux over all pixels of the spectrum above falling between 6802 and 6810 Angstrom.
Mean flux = 11.0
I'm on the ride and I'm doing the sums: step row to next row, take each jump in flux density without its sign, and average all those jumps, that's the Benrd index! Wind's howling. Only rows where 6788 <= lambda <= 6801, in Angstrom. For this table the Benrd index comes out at 0.010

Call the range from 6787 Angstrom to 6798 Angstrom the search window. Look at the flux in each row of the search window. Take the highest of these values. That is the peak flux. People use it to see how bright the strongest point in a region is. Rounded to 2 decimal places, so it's 10.96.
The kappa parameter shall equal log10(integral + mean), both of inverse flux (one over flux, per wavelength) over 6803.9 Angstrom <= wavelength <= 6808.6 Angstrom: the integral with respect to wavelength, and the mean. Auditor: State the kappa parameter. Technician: -0.286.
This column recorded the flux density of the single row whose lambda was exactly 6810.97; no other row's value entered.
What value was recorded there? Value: 11.11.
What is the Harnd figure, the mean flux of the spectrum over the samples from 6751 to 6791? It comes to 10.8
